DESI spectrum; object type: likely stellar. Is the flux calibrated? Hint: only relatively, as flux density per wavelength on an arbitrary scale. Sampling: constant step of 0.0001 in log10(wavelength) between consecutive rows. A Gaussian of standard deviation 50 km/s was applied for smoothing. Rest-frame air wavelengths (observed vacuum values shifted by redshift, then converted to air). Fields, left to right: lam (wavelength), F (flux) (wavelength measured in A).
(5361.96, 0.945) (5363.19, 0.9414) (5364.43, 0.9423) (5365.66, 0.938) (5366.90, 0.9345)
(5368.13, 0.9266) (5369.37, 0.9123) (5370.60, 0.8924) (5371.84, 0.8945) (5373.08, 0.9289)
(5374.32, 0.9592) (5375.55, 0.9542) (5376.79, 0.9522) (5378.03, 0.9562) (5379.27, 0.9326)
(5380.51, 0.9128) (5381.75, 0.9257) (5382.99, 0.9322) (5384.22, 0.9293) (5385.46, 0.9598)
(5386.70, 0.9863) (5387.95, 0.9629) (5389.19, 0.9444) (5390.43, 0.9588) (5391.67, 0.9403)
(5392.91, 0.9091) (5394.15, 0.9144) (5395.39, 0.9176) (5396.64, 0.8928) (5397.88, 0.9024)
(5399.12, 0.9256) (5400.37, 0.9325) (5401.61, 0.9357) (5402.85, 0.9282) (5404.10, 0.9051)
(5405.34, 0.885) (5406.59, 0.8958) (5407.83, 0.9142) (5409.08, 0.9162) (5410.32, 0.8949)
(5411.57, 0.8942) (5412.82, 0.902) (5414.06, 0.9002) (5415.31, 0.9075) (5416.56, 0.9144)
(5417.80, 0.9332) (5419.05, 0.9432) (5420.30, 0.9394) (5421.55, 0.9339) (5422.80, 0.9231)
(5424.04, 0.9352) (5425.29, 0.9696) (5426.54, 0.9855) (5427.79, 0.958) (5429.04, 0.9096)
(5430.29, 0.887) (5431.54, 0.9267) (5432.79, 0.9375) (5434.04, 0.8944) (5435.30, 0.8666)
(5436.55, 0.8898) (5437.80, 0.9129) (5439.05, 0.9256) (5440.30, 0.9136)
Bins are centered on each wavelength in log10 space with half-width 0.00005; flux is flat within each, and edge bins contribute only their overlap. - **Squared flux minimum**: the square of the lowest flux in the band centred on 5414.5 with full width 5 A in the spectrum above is 0.81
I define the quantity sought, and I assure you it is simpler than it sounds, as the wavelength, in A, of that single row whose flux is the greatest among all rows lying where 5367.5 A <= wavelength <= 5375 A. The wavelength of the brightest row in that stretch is 5374.32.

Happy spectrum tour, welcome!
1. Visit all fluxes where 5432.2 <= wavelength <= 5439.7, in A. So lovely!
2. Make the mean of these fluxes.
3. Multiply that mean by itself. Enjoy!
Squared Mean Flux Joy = 0.818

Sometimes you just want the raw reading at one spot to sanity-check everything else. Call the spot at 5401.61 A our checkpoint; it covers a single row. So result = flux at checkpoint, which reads 0.9357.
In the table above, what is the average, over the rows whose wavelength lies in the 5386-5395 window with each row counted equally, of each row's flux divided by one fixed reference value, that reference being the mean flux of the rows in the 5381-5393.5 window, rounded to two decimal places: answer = 1.00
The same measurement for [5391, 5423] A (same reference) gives 0.97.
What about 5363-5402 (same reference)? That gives 0.99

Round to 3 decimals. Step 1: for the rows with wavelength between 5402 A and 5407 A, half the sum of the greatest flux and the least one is 0.907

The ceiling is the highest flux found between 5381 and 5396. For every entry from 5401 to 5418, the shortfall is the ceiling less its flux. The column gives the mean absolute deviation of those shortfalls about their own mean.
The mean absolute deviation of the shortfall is 0.013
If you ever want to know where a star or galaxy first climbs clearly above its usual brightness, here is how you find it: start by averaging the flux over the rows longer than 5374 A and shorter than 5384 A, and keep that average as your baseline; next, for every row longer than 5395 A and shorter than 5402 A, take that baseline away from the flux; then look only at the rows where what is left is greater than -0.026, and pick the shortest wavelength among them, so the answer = 5395.39 A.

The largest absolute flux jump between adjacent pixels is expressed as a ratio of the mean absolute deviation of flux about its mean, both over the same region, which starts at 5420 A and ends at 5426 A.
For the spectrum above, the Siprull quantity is 2.93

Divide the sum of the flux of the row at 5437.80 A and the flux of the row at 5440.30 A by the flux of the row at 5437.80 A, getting 2.00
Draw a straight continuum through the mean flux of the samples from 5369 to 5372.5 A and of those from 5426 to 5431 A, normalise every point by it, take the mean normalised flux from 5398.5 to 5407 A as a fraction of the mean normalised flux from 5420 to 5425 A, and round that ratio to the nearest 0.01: 0.99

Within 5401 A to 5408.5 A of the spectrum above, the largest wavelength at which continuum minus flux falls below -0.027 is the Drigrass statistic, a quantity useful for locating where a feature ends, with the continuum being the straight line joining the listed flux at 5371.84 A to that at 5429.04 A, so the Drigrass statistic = 5401.61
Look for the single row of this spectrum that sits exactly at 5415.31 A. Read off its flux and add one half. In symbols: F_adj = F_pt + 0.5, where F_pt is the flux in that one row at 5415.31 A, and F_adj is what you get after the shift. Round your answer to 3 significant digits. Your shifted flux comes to 1.41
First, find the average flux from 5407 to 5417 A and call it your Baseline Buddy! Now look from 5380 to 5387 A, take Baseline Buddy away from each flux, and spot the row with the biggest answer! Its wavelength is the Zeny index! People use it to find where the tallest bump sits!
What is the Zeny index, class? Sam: 5386.70 A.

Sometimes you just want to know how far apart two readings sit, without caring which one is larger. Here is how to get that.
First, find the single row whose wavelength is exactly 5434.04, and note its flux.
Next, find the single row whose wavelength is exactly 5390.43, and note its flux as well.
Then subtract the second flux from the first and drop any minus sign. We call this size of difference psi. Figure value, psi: 0.064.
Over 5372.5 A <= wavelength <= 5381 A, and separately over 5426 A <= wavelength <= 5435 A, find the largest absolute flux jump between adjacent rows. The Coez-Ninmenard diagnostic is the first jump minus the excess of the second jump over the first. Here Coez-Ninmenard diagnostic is 0.012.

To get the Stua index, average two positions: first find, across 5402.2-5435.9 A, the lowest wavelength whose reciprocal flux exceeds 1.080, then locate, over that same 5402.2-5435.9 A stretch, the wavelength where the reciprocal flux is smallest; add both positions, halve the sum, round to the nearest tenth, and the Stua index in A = 5415.3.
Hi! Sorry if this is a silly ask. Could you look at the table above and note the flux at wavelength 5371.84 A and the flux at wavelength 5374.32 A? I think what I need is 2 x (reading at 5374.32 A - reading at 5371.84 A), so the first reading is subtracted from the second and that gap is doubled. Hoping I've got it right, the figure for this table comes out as 0.13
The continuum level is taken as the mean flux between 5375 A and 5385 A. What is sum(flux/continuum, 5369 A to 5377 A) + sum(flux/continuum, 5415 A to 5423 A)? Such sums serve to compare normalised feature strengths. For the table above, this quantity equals 13.9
